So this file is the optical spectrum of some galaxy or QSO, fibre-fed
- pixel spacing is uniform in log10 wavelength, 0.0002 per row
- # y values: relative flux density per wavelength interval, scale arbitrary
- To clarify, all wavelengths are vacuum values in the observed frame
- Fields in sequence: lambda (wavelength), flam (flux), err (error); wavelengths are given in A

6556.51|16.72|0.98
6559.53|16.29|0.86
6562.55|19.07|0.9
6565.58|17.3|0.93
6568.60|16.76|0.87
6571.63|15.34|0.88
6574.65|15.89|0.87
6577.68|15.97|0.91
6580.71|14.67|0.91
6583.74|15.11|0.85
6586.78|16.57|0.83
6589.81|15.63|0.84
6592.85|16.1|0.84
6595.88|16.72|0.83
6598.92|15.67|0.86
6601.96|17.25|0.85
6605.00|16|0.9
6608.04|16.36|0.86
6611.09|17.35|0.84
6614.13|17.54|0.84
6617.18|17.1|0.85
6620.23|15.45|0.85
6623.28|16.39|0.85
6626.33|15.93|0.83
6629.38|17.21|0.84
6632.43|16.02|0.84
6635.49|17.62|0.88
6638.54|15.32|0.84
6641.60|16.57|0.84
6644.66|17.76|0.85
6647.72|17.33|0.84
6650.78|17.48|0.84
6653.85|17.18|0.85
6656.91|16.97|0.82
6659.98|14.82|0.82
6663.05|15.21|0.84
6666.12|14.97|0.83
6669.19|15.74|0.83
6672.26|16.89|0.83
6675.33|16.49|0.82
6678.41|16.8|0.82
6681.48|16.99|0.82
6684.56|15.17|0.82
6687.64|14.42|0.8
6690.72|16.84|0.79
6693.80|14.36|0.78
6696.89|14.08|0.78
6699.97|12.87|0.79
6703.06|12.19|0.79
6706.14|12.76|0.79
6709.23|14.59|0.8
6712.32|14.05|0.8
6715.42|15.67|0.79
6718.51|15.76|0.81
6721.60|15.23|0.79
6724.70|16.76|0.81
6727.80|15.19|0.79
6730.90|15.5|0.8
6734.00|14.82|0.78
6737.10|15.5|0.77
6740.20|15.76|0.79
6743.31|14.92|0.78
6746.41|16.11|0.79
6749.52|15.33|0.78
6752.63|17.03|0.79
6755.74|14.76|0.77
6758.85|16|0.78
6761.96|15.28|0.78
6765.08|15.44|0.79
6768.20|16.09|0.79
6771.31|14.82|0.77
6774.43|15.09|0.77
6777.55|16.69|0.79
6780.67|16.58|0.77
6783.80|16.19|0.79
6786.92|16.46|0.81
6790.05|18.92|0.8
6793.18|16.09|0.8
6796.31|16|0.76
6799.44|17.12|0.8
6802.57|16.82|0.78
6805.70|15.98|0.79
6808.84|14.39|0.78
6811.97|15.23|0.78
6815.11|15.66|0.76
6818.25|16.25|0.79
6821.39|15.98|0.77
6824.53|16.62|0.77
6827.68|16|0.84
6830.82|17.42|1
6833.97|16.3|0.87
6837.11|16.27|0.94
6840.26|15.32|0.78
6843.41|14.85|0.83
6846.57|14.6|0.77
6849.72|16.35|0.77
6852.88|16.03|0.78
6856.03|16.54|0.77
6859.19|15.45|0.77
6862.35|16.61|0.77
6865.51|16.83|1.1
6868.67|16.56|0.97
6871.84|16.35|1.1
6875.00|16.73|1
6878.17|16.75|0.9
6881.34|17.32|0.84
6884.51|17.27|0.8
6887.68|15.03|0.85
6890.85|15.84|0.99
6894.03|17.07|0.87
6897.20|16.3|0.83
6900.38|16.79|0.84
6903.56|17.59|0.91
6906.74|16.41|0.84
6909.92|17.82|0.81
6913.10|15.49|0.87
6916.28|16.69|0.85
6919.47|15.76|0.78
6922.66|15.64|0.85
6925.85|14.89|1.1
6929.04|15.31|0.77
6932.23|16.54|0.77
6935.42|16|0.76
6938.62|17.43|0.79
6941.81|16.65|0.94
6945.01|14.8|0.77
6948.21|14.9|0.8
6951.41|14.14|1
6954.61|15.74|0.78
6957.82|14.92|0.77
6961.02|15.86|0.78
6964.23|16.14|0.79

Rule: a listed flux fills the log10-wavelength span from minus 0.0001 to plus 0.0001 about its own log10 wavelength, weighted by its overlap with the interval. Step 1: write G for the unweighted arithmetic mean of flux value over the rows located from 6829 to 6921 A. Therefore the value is 16.4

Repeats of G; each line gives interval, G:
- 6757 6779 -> 15.6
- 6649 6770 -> 15.4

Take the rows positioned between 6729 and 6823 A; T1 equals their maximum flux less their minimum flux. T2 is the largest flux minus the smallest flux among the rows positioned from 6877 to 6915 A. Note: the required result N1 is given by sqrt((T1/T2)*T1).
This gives 2.71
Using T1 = 4.5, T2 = 2.8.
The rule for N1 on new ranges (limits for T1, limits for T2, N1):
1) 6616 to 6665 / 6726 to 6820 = 1.38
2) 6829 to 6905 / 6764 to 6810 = 1.40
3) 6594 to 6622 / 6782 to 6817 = 0.98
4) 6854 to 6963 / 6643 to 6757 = 1.56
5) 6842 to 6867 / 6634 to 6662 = 1.30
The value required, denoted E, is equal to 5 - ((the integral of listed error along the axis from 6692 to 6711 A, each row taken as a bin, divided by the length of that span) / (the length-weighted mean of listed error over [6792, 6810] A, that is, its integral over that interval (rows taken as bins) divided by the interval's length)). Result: 4.00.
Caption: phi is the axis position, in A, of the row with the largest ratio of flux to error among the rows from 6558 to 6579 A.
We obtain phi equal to 6562.55 A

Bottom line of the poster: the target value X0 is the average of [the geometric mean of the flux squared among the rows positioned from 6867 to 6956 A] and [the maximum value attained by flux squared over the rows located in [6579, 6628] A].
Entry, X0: 285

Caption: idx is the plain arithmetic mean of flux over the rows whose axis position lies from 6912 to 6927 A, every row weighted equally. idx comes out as 15.7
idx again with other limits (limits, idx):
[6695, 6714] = 13.4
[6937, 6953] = 15.6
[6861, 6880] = 16.6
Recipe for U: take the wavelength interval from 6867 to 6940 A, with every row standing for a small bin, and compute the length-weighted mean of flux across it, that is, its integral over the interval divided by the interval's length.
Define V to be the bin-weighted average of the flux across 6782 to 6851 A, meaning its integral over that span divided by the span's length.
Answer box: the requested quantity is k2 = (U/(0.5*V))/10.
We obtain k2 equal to 0.204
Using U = 16.4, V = 16.1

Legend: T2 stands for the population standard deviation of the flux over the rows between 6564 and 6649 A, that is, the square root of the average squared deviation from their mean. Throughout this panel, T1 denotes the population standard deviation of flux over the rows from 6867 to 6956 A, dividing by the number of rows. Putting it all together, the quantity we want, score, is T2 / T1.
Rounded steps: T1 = 0.93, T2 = 0.83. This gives 0.9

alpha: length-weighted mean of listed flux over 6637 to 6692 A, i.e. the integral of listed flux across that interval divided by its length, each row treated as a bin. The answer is 16.3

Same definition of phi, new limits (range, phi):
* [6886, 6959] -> 6938.62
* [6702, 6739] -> 6724.70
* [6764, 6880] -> 6790.05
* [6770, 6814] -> 6790.05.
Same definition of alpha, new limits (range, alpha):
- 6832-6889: 16.2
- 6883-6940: 16.3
